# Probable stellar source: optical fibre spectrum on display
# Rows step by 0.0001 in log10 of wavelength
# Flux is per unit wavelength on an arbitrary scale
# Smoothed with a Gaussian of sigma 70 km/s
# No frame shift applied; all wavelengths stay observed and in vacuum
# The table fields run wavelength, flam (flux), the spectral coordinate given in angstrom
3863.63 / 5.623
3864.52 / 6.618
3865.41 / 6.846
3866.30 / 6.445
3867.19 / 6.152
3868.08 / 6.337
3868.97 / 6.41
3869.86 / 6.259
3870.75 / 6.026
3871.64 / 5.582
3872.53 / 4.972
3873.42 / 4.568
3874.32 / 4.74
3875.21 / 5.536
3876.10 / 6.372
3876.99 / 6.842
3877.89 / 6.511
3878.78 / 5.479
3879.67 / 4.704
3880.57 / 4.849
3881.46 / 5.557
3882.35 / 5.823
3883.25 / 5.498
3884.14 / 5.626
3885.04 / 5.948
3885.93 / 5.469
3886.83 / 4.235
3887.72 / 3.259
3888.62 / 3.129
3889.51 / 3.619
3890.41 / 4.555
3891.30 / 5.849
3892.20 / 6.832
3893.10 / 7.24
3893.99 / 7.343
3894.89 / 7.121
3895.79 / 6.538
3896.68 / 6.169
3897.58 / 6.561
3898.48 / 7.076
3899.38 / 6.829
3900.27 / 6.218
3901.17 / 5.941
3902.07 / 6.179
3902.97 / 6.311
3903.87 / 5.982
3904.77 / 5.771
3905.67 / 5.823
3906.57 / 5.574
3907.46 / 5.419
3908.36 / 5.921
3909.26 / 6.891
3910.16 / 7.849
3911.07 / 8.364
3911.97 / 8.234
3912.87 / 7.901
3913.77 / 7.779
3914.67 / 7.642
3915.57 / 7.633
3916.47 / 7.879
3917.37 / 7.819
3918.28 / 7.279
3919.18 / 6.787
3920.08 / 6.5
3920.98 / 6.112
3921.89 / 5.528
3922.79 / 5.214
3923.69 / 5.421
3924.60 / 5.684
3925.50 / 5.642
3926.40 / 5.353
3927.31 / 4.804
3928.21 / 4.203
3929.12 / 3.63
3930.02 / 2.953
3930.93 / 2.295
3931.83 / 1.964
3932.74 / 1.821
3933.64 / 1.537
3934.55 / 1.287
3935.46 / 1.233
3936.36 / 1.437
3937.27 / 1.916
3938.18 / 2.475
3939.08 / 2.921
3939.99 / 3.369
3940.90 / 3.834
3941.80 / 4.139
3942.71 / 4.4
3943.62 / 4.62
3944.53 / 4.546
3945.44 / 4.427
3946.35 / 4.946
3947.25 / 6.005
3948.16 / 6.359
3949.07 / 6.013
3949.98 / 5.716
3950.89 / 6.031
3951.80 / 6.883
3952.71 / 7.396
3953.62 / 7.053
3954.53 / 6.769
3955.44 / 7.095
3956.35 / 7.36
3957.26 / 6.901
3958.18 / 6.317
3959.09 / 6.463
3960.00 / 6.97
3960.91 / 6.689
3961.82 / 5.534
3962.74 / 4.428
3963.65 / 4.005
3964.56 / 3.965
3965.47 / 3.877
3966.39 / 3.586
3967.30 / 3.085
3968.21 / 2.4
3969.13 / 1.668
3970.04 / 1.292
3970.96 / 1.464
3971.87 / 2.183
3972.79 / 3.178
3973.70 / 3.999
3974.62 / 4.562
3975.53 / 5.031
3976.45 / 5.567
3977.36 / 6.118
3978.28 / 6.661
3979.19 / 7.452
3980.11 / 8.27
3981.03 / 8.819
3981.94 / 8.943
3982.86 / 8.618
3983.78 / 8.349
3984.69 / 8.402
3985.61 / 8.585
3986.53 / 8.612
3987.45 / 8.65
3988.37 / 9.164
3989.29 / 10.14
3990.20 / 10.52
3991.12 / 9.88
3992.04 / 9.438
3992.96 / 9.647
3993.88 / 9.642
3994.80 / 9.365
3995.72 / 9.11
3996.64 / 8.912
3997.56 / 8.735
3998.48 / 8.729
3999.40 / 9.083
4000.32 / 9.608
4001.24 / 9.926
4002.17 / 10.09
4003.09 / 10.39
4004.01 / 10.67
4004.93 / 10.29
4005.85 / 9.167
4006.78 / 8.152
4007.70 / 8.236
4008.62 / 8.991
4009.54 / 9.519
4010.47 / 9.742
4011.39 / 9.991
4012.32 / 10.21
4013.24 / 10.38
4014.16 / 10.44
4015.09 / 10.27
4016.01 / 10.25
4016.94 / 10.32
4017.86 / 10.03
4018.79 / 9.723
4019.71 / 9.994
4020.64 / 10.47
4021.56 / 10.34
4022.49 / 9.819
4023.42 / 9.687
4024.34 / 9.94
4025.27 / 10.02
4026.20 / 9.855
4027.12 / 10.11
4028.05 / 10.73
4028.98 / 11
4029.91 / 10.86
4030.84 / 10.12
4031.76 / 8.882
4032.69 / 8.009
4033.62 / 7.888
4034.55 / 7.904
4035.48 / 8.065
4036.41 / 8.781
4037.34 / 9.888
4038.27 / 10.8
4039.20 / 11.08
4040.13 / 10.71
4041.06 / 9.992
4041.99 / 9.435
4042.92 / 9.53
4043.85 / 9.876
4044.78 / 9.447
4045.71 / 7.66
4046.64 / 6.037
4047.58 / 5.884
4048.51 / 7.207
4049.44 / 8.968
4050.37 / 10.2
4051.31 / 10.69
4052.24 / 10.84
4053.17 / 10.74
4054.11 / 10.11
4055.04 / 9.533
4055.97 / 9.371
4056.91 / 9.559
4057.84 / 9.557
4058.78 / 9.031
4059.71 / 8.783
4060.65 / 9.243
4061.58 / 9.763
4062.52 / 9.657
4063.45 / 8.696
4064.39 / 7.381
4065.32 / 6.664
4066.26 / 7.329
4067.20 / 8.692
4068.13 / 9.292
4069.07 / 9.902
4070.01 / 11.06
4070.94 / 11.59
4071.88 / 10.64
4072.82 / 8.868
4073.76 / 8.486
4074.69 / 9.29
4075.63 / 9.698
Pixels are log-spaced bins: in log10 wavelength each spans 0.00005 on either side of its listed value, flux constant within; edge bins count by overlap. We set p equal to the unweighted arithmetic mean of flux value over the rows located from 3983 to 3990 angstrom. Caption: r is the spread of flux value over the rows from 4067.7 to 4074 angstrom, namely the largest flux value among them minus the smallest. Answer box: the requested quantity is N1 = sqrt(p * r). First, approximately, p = 8.8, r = 3.1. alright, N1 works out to 5.2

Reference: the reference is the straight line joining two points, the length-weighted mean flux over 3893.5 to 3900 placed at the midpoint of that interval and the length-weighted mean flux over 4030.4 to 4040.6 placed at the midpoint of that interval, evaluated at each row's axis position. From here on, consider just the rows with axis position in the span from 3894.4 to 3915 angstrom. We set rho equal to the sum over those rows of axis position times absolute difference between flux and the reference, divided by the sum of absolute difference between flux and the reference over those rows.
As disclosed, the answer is 3906.3 angstrom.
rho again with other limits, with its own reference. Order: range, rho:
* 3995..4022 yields 4010.3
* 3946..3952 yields 3948.7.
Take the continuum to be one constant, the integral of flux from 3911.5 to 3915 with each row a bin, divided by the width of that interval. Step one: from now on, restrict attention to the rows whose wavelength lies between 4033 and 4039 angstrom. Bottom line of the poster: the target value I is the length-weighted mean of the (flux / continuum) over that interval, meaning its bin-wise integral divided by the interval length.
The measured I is 1.13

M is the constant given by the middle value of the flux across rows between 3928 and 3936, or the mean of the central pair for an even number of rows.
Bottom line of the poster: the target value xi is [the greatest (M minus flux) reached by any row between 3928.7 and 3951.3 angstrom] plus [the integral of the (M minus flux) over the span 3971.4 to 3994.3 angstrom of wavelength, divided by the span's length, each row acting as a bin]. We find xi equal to -5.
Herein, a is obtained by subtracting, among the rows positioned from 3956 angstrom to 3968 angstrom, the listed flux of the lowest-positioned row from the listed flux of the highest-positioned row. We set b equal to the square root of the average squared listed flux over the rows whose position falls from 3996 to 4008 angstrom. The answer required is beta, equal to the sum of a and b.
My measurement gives 5.1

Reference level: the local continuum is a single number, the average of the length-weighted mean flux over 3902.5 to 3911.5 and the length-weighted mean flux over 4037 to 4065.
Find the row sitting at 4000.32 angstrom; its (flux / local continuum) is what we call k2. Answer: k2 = 1.22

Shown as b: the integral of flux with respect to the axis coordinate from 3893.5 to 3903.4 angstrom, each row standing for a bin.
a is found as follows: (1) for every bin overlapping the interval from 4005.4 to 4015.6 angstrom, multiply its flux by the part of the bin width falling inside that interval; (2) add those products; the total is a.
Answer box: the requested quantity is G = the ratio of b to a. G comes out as 0.7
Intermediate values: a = 97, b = 65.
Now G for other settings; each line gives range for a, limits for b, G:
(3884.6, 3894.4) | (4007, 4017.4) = 2.0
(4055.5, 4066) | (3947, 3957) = 0.7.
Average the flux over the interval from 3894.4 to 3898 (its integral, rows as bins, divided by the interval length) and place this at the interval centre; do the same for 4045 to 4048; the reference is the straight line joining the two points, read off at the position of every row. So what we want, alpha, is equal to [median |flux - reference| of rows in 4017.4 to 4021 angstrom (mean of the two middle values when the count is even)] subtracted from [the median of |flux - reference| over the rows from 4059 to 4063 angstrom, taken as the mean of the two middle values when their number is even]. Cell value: -1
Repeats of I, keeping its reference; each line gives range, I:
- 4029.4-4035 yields 1.13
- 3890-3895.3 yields 0.82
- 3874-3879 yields 0.75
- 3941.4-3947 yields 0.58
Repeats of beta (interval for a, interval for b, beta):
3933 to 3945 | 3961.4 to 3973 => 6.4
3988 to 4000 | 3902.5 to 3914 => 6.8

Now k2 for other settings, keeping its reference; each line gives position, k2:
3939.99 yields 0.43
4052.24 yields 1.38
